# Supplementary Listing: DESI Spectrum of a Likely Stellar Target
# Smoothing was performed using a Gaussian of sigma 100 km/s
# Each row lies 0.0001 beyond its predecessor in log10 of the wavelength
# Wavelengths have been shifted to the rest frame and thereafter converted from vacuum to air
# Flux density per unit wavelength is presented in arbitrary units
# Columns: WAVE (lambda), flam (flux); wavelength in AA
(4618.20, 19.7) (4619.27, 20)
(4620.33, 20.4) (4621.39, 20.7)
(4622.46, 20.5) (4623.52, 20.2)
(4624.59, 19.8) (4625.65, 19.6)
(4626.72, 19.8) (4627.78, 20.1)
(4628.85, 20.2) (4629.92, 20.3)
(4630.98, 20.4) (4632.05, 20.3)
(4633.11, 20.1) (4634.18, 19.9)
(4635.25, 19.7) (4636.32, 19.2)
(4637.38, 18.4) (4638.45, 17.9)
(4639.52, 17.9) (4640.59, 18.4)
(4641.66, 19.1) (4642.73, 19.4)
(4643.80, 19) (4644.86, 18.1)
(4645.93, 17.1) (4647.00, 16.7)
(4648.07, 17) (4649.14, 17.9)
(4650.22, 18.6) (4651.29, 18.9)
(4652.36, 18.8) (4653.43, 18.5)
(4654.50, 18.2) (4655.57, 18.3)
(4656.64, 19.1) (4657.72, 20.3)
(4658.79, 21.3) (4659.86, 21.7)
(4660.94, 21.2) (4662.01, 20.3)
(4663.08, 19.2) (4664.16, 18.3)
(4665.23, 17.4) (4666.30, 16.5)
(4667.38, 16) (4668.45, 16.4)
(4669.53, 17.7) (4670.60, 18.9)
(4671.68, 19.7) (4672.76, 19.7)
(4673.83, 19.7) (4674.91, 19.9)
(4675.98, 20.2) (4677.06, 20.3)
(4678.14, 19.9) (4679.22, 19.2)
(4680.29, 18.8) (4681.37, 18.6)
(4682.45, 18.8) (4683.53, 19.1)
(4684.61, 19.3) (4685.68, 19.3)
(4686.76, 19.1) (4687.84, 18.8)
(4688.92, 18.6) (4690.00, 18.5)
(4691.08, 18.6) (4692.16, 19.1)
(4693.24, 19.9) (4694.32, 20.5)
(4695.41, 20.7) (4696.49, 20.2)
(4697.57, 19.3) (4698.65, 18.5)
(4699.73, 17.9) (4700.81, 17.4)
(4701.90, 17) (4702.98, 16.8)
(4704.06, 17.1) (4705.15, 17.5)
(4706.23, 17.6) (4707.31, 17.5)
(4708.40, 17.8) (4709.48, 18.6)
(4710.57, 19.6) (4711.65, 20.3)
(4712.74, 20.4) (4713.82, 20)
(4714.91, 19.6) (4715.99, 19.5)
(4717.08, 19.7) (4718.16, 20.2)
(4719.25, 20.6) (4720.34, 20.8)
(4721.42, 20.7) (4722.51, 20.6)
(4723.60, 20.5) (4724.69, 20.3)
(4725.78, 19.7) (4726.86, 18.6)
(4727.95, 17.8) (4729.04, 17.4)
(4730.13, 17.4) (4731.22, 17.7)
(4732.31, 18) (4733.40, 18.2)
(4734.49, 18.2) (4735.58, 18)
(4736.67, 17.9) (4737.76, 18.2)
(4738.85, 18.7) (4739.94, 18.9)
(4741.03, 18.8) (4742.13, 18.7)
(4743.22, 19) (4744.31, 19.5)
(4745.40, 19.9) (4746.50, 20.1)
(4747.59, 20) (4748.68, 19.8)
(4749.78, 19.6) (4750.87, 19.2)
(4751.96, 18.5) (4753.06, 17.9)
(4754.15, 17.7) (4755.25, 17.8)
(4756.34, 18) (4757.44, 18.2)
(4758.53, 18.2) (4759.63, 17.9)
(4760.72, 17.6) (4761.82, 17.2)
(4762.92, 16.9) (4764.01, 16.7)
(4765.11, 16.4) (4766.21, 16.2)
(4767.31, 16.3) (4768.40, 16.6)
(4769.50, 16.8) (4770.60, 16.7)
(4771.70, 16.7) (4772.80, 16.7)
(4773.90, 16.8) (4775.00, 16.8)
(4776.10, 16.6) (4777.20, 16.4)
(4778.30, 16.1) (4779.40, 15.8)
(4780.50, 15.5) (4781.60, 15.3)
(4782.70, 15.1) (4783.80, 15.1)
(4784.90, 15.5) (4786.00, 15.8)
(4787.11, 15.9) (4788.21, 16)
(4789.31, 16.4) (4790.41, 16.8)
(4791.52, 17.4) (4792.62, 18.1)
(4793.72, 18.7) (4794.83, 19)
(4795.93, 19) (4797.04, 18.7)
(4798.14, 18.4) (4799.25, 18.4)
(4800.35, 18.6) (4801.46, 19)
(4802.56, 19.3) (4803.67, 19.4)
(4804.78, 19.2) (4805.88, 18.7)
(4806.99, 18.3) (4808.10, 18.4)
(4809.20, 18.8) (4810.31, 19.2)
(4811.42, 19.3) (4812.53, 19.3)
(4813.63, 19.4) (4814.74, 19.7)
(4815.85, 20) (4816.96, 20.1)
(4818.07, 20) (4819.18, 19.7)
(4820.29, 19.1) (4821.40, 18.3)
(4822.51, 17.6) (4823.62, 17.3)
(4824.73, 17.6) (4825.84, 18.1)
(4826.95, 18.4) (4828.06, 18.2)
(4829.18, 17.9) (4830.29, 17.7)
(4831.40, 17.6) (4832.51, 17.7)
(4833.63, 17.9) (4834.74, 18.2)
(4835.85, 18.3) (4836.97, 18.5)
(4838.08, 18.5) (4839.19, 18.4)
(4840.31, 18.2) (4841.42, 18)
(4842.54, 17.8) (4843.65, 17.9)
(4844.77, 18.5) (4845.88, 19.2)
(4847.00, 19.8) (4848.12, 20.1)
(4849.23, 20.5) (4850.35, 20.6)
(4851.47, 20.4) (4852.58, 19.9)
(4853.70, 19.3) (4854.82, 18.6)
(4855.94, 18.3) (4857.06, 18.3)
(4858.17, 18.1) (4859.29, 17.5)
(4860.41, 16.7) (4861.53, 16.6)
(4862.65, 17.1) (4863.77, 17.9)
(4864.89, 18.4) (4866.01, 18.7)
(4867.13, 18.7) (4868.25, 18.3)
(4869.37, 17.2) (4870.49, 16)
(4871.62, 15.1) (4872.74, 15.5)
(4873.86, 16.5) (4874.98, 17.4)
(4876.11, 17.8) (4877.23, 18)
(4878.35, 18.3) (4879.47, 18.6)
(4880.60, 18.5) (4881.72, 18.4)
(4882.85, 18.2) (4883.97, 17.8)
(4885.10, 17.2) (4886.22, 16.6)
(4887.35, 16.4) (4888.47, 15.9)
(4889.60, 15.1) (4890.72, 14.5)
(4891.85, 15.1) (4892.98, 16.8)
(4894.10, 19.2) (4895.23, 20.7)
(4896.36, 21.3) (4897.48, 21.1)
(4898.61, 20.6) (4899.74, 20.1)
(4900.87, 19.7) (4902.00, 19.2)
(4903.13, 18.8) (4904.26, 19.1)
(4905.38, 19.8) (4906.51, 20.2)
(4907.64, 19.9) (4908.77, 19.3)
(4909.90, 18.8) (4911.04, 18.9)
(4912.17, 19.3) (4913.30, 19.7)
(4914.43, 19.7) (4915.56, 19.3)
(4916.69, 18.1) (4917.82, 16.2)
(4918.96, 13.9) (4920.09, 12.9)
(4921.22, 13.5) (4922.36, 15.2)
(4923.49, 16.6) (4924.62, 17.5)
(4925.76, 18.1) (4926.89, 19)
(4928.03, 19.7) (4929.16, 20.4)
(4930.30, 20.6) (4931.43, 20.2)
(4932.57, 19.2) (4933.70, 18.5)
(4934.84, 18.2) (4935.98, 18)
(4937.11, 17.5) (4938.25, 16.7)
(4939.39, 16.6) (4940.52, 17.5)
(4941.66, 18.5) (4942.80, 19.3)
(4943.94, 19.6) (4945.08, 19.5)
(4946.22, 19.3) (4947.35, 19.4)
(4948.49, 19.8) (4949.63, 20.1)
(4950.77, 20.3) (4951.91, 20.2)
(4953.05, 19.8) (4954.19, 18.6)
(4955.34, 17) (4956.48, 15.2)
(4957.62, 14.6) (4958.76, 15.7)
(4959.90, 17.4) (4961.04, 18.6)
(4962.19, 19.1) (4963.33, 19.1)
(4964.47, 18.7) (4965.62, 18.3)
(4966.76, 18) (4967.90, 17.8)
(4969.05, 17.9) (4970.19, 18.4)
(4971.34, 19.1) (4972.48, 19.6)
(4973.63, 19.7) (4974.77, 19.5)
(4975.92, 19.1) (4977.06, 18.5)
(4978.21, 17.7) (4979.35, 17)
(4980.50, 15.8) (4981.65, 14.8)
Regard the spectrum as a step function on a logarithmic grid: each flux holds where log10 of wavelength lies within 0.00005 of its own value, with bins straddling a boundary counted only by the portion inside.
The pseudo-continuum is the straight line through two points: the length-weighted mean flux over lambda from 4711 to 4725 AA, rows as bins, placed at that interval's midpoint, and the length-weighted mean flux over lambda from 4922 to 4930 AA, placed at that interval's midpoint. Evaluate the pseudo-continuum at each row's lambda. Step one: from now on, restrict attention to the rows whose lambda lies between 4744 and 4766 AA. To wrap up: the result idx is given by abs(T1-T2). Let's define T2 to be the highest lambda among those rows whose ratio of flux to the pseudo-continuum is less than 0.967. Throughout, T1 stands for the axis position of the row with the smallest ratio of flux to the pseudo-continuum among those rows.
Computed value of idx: 0.0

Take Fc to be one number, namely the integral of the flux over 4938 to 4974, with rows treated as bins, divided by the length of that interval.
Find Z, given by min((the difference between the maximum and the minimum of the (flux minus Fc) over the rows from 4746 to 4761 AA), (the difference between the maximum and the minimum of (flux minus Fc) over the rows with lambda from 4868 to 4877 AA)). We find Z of 2.5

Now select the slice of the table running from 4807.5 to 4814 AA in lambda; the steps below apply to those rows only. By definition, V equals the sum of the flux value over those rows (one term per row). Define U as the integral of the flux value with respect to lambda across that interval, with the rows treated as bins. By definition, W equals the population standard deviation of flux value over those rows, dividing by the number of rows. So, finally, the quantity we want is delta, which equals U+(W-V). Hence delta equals 9.9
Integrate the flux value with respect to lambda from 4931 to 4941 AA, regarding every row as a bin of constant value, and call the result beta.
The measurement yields 180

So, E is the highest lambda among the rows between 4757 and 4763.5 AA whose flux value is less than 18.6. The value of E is 4762.92 AA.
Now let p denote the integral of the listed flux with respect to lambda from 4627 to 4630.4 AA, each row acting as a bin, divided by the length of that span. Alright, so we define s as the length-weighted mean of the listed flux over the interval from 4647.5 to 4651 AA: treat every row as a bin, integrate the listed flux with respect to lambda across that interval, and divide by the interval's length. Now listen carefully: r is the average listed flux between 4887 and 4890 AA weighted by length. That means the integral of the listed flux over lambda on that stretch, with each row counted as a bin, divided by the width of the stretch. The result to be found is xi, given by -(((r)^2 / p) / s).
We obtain -0.69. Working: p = 20.2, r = 15.8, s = 17.9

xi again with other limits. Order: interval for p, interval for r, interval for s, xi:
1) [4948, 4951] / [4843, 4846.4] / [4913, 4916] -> -0.88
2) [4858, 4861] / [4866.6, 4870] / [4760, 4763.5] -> -1.09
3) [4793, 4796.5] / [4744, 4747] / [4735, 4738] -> -1.16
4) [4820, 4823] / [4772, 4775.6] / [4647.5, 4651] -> -0.86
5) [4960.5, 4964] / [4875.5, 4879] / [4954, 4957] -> -1.03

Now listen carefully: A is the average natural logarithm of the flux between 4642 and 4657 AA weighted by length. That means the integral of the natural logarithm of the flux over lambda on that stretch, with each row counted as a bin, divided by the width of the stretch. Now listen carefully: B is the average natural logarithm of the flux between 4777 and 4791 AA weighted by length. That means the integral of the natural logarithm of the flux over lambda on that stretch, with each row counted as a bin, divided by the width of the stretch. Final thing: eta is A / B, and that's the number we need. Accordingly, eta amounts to 1.05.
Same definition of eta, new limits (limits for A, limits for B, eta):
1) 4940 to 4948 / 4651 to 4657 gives 1.01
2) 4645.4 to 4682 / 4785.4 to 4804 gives 1.02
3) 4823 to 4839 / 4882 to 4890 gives 1.03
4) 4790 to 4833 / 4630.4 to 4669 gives 1.00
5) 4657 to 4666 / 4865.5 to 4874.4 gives 1.06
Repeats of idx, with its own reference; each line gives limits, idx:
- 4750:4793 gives 9.9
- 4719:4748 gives 14.2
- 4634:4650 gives 2.1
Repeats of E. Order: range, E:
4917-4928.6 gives 4925.76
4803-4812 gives 4808.10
